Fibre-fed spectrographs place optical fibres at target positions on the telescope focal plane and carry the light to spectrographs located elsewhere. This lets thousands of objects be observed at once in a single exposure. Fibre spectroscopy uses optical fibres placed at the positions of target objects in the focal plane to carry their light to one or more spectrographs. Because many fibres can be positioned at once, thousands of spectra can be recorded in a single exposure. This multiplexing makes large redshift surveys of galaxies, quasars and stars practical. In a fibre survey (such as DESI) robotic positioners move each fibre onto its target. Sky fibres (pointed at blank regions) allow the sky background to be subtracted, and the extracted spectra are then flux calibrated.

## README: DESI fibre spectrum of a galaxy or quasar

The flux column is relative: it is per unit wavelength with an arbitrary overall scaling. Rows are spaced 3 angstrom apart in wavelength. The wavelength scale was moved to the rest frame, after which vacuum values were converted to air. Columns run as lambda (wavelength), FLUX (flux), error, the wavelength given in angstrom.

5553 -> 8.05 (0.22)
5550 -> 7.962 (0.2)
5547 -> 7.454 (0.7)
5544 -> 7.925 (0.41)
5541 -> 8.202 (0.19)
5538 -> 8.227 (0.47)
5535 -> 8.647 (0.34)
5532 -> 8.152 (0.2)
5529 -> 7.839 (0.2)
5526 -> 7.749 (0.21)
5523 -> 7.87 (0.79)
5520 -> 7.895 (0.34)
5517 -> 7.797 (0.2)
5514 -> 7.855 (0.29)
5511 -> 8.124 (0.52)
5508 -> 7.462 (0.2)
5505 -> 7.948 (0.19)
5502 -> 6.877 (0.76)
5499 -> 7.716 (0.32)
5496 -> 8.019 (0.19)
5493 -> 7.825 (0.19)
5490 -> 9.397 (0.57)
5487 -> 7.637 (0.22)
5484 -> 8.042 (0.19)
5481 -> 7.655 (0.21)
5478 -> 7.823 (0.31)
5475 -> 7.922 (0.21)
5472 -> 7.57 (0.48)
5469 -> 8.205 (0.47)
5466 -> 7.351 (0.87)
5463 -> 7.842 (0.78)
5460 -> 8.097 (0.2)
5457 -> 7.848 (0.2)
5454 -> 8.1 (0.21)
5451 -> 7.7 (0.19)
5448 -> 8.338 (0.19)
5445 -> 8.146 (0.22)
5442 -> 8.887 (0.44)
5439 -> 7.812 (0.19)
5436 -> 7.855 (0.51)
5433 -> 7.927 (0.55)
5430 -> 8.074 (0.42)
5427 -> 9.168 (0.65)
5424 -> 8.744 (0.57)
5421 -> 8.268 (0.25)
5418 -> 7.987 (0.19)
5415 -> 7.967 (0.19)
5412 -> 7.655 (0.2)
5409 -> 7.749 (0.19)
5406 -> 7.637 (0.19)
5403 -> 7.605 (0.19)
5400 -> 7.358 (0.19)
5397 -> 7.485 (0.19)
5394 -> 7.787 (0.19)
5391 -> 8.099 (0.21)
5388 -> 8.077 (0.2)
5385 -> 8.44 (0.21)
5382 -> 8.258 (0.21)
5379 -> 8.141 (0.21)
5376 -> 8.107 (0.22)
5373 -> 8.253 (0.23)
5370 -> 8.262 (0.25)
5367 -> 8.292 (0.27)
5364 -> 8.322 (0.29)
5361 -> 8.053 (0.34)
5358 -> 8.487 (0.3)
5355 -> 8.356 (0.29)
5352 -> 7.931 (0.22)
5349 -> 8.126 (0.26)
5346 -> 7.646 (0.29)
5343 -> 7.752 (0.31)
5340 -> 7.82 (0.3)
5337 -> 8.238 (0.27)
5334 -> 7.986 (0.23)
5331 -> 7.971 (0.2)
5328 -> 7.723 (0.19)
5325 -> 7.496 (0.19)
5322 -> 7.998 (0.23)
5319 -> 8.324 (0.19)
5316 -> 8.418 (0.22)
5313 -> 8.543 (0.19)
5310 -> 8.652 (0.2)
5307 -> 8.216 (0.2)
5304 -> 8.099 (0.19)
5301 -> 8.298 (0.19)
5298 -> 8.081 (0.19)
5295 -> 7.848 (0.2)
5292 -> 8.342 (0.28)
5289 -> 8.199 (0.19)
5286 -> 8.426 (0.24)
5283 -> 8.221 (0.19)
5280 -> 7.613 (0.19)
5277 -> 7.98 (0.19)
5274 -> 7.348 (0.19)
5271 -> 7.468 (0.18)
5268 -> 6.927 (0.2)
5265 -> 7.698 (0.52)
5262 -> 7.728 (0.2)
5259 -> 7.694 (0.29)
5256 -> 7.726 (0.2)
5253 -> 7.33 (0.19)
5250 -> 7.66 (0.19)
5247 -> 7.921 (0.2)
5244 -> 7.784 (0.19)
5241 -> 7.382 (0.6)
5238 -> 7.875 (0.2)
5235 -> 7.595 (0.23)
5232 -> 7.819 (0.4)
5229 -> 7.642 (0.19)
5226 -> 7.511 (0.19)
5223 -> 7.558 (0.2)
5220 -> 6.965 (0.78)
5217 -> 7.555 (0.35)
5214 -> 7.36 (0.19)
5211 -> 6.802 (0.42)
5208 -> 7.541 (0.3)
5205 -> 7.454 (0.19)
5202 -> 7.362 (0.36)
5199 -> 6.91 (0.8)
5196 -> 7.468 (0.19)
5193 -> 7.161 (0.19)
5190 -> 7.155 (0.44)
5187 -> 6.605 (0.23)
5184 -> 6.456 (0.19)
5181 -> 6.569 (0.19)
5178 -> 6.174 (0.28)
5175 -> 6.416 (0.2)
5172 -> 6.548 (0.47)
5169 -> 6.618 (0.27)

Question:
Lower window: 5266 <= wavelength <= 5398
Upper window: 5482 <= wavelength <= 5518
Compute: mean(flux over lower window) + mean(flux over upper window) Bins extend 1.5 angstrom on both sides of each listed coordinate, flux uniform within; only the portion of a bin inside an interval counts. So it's 15.94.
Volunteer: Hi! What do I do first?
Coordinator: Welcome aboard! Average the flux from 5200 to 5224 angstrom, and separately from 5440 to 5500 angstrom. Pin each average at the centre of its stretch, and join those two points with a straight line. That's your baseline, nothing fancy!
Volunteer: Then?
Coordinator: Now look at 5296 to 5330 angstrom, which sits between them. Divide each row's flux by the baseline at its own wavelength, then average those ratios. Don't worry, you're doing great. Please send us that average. 1.076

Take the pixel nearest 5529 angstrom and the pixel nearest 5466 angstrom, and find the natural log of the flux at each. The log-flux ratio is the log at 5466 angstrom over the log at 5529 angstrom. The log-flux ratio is 0.97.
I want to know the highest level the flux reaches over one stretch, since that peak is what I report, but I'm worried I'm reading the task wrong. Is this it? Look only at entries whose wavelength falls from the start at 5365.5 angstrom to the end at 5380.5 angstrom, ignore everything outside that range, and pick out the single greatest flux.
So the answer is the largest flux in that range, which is 8.292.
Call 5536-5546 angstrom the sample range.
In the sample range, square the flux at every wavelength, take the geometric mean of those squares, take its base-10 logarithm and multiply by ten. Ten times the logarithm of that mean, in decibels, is 18.2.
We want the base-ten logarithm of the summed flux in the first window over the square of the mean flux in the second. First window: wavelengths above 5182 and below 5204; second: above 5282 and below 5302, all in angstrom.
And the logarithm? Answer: -0.14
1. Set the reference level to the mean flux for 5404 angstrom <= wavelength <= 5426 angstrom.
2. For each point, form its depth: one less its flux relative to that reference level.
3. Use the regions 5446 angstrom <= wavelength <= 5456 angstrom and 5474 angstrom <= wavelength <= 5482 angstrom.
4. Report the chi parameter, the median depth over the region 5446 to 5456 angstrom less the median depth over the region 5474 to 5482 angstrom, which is -0.03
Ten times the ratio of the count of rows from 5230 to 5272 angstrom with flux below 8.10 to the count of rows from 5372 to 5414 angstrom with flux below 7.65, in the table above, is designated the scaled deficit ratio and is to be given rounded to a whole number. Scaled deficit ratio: 35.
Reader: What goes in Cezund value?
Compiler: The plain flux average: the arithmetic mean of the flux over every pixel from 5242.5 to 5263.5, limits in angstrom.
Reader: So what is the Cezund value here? 7.7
